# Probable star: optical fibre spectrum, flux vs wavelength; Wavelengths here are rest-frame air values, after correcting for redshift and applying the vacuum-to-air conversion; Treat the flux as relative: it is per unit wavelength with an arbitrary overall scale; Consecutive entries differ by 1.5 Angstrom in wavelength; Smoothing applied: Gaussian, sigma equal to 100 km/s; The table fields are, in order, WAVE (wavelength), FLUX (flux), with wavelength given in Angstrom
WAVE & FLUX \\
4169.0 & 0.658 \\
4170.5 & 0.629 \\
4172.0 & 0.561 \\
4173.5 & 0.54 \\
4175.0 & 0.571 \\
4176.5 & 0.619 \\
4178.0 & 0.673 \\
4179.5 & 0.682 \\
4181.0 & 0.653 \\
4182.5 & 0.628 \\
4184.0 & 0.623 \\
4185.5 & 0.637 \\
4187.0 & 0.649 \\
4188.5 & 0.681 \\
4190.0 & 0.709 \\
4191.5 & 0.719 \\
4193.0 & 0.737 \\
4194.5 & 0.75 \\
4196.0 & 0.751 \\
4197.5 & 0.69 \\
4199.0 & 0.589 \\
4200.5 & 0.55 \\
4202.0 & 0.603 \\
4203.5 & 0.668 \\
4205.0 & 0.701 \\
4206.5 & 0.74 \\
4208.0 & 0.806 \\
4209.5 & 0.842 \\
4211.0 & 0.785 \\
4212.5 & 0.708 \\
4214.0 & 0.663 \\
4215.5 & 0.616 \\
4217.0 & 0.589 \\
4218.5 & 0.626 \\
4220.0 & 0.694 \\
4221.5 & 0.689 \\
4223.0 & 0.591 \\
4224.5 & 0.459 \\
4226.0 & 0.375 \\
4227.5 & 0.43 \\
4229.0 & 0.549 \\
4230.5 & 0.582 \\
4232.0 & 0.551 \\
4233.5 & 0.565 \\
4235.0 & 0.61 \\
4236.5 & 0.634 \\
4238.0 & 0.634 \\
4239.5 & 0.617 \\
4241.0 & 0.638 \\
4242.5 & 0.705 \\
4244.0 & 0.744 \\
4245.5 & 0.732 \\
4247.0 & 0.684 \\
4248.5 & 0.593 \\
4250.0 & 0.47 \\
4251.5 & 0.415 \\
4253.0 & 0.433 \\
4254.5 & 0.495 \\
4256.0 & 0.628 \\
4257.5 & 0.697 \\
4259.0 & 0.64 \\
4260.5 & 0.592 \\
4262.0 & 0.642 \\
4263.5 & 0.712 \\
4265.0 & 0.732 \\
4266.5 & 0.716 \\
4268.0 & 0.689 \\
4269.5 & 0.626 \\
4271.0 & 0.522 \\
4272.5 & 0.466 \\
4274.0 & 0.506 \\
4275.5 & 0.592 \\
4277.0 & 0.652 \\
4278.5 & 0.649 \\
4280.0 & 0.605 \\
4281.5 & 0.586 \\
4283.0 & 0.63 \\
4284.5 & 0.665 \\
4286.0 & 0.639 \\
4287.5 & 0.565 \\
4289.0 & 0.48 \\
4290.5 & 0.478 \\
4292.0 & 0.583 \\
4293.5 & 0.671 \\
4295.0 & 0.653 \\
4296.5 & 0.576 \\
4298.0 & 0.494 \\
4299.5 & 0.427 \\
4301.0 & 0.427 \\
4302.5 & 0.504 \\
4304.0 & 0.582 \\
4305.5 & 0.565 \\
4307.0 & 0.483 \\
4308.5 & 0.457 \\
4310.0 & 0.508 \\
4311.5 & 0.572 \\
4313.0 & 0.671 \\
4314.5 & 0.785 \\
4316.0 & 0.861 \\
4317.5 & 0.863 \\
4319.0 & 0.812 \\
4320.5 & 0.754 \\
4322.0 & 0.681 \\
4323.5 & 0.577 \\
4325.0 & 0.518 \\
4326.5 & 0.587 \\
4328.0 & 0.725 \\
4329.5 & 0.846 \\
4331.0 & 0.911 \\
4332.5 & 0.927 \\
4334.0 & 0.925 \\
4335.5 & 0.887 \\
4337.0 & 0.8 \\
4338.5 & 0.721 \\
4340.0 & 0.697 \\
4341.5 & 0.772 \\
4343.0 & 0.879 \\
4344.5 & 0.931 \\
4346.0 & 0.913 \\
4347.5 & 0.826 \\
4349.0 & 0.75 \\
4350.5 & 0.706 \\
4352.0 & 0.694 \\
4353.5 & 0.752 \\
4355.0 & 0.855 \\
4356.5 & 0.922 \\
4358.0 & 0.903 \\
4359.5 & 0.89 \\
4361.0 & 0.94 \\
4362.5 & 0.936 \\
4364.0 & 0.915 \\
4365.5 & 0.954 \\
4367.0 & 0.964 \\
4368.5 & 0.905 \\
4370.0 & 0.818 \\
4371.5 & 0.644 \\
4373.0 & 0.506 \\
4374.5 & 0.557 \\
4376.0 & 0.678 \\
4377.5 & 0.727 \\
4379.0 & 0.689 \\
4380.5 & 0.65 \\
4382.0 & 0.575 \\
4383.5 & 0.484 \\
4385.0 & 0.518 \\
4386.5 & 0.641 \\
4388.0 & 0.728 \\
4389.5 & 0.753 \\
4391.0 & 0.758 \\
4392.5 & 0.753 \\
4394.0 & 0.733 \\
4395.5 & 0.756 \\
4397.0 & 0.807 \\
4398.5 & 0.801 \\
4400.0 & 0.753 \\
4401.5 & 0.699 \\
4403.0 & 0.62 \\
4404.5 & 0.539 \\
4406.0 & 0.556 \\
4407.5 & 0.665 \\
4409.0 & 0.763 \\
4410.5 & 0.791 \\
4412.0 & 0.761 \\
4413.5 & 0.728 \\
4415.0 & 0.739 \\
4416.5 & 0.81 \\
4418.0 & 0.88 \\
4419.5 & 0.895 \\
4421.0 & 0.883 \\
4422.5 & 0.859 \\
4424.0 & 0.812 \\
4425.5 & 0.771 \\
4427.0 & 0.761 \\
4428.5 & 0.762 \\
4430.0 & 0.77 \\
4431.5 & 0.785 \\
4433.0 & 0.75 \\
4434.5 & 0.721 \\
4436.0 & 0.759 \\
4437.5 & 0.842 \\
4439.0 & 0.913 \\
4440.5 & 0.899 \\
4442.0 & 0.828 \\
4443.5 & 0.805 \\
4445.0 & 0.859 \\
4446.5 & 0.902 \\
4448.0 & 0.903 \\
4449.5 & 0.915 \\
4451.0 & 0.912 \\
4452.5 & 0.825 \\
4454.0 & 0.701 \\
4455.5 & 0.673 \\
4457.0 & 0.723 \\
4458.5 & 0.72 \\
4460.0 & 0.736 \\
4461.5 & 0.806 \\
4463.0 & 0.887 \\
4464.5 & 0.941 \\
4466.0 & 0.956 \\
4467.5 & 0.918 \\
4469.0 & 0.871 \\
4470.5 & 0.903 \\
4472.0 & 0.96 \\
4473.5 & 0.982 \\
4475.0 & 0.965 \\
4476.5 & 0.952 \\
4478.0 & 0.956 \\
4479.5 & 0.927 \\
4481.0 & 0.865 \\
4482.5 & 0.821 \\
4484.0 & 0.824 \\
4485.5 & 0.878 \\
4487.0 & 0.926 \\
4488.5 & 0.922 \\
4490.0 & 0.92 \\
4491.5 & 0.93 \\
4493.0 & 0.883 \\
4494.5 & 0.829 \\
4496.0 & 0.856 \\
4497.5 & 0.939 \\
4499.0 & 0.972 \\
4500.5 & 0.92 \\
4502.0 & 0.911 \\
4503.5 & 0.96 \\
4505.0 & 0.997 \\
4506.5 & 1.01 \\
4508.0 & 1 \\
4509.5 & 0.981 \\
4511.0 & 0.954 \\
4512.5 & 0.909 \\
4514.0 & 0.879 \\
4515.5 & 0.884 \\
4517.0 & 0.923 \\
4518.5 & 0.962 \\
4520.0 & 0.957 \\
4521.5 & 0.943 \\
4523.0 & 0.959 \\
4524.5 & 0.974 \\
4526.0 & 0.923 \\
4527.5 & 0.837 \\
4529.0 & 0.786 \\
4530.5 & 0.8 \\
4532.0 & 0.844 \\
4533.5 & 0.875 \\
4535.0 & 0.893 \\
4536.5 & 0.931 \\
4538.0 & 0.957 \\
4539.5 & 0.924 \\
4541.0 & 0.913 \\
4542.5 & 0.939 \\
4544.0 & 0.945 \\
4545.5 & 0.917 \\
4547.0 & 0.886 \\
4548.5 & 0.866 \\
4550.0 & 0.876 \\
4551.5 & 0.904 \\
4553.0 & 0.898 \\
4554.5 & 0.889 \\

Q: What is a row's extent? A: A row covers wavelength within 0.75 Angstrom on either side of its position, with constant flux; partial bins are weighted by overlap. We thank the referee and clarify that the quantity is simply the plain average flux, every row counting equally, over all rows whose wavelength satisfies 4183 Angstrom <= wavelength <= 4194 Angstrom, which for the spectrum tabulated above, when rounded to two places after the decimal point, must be 0.68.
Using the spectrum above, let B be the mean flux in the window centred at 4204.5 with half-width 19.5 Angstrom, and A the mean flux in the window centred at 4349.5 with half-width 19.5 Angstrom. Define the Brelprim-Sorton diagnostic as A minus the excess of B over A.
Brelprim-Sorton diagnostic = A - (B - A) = 1.03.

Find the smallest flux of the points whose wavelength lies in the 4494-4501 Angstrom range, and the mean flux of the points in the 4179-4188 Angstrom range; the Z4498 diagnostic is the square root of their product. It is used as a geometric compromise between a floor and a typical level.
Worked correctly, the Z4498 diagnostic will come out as 0.731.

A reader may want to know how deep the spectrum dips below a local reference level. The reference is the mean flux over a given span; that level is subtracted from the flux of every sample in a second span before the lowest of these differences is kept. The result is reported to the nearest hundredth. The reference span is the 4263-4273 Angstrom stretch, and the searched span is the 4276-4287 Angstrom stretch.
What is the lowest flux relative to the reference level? -0.05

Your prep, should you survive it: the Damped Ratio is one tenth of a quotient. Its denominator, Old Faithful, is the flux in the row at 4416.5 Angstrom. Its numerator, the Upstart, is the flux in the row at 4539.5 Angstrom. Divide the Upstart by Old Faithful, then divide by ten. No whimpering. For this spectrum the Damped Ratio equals 0.114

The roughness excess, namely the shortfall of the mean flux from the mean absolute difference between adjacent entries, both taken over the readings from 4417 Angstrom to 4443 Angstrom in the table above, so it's -0.78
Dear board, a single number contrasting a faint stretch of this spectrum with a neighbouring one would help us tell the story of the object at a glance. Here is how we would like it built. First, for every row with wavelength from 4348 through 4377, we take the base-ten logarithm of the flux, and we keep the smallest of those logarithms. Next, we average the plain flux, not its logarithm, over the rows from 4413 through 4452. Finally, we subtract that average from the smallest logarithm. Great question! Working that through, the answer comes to -1.12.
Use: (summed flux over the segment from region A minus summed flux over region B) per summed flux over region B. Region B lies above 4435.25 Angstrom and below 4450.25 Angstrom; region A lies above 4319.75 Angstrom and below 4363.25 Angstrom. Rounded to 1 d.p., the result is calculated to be 1.7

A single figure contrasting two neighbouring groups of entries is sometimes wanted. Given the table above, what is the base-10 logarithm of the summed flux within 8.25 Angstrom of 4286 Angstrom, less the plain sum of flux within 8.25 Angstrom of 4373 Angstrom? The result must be -7.3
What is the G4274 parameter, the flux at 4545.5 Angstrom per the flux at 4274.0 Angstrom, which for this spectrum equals 1.81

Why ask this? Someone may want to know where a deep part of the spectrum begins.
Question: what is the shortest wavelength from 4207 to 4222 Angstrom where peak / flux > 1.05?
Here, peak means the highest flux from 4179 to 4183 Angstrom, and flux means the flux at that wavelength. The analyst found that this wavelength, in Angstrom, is 4215.5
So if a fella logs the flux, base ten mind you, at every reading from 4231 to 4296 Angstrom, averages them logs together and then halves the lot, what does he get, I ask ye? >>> -0.110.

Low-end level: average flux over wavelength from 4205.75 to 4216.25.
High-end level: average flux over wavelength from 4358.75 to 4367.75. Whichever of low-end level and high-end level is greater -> 0.933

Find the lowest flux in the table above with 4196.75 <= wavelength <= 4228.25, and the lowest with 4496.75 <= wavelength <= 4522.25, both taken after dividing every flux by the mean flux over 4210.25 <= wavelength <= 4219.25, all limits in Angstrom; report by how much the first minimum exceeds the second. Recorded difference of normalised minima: -0.8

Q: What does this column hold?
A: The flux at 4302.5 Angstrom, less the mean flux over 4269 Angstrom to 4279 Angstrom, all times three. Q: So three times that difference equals -0.2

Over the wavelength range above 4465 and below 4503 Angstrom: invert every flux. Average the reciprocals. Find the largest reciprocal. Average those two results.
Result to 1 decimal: 1.2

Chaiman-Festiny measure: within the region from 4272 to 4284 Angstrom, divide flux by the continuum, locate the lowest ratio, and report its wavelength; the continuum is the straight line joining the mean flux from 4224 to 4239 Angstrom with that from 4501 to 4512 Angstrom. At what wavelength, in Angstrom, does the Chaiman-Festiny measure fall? 4272.5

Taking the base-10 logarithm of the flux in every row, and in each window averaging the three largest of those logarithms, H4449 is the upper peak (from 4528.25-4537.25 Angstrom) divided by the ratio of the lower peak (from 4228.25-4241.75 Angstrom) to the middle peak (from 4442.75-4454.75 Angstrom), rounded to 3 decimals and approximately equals -0.010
